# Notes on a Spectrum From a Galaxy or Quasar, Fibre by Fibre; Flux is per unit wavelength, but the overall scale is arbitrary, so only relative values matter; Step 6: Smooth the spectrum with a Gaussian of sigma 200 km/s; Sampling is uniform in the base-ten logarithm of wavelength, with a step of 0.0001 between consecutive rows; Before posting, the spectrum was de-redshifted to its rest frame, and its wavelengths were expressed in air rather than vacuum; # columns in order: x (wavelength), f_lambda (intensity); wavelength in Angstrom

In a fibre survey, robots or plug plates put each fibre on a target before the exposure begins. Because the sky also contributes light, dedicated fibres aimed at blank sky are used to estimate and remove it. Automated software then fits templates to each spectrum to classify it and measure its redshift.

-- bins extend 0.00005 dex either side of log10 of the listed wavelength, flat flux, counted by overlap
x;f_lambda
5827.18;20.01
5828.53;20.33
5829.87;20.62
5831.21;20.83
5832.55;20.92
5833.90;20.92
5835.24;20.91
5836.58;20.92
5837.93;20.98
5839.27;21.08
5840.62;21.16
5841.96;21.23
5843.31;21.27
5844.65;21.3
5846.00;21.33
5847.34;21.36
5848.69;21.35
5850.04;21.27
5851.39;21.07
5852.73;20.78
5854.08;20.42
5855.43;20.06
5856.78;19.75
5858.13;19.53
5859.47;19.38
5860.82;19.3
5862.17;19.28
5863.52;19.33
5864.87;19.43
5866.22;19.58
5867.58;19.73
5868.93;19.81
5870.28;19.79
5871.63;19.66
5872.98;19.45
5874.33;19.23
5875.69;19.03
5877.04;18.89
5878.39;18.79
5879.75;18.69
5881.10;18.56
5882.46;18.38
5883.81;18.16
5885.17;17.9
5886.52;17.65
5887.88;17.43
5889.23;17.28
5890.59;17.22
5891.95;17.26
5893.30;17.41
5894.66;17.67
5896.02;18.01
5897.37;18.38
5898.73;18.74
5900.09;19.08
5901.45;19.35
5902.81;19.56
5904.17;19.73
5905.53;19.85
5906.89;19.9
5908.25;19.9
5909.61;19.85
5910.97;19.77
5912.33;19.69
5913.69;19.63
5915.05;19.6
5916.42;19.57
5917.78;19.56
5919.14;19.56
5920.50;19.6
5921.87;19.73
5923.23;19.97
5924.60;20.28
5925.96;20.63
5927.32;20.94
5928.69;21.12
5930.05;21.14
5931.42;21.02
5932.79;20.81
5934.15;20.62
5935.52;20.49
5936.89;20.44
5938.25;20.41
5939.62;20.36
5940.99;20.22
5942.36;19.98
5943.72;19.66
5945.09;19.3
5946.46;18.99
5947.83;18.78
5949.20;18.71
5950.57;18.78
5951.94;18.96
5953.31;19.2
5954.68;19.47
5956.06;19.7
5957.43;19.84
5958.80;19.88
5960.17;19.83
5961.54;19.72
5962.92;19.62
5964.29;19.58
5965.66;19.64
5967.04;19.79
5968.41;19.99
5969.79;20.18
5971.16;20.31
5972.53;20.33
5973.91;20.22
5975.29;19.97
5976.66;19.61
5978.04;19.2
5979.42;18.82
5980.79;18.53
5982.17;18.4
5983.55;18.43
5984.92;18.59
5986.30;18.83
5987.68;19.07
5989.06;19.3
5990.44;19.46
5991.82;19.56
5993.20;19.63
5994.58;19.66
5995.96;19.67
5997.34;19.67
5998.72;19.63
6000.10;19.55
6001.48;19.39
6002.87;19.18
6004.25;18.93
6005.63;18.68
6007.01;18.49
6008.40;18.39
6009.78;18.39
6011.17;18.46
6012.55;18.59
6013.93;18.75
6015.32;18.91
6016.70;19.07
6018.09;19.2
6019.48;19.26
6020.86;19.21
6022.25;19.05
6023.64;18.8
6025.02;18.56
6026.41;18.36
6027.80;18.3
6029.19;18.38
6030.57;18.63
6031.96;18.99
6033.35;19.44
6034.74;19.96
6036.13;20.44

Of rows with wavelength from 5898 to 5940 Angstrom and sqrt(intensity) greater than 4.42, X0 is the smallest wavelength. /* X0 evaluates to 5902.81 Angstrom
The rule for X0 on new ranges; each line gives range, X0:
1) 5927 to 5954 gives 5927.32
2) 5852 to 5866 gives 5852.73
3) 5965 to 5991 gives 5965.66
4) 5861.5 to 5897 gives 5866.22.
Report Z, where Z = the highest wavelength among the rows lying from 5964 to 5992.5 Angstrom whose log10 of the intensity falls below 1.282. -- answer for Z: 5987.68 Angstrom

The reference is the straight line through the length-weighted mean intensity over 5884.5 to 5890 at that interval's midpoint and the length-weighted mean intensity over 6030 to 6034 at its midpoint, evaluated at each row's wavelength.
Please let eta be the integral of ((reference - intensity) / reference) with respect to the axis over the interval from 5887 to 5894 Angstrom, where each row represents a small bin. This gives 0.11 Angstrom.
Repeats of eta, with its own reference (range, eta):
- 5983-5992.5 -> -0.24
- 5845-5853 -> -1.88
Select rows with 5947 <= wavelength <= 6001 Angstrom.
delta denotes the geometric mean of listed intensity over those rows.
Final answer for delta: 19.4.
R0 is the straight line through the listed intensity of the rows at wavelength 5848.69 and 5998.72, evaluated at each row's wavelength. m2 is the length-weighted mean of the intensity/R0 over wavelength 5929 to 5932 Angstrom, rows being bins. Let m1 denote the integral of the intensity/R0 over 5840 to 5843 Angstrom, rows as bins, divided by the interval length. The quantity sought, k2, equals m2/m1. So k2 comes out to 1.04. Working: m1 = 0.99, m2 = 1.03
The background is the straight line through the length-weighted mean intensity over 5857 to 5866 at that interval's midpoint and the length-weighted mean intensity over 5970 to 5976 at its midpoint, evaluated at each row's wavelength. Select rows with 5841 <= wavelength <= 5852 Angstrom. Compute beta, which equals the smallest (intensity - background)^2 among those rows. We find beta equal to 3.0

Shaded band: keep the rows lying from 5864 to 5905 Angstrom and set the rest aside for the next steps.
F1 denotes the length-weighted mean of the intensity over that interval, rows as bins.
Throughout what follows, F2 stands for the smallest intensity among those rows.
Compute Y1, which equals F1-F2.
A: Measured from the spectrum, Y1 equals 1.4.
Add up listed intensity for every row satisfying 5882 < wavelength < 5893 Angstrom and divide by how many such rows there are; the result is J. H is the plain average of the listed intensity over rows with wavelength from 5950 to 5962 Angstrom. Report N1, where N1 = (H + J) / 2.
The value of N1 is 18.6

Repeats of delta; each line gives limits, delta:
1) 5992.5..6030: 19.0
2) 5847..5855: 21.0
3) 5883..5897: 17.6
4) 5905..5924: 19.7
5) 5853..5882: 19.4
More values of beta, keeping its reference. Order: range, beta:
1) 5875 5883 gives 0.2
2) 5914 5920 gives 0.0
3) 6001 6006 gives 1.1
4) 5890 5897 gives 2.8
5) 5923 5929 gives 0.0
